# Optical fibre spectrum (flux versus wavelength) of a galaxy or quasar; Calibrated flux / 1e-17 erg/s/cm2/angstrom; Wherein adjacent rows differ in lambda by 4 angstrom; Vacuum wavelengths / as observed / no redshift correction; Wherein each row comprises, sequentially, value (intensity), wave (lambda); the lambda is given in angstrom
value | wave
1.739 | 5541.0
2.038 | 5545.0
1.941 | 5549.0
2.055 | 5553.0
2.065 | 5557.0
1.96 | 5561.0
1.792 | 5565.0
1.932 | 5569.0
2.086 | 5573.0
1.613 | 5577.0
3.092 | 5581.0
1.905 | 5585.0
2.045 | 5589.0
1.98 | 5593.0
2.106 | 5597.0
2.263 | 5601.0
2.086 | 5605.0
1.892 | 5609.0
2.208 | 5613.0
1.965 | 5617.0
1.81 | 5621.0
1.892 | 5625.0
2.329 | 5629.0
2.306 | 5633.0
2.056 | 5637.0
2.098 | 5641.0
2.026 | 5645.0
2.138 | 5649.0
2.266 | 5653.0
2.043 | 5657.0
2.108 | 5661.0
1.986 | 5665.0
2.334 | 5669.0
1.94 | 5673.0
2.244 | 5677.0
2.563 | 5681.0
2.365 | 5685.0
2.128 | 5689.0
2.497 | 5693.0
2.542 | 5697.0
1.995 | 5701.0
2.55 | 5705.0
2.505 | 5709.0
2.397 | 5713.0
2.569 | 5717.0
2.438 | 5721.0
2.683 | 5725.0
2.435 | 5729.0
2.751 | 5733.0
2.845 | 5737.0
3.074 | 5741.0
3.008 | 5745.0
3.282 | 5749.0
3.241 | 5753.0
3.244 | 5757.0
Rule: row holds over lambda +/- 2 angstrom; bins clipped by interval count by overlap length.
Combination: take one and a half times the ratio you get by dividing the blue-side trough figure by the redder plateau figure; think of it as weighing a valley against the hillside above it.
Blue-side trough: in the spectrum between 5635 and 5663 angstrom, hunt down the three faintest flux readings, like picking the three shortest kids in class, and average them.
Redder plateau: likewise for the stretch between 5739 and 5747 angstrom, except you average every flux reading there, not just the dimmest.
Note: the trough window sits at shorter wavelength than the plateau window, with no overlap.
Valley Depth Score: 1.01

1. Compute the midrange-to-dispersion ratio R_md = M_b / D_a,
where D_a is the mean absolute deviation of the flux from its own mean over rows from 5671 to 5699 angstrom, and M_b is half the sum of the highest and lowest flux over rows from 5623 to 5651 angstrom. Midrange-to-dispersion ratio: 11.1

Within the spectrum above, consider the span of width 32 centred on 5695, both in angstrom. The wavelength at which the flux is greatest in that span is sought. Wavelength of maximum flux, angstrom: 5681.0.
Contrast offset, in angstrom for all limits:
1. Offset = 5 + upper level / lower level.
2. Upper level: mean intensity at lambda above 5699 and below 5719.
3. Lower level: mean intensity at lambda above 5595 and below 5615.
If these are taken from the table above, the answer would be 6.14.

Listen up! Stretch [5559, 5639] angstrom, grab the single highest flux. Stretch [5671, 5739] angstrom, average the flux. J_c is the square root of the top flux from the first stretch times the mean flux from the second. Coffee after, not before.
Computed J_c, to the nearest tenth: 2.7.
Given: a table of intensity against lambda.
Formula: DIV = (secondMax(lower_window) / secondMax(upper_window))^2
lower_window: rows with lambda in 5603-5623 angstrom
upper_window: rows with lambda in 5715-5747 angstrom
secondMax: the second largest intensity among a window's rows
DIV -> 0.48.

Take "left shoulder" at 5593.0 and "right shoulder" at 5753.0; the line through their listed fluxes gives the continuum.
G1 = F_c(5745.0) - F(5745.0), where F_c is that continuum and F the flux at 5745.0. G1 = 0.17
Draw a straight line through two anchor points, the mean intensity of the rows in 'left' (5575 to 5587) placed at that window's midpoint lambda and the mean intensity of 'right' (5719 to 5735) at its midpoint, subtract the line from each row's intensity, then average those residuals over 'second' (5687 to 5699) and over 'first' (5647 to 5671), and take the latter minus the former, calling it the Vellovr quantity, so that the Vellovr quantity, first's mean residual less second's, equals -0.16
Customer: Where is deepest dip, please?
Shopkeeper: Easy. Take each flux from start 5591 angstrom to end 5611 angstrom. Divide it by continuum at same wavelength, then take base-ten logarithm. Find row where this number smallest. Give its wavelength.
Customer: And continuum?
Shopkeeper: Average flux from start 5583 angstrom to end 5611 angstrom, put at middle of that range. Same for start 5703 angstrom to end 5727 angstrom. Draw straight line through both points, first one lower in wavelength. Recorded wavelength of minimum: 5609.0 angstrom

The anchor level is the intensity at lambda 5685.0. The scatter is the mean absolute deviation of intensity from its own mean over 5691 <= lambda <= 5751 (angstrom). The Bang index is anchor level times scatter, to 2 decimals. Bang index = 0.57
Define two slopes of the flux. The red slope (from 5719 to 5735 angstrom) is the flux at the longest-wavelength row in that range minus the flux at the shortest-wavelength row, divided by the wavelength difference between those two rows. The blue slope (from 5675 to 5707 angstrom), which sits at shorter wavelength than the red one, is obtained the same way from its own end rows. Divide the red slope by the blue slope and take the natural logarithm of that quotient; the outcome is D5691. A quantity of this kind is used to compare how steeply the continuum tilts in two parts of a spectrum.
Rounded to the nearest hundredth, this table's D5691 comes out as 0.87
